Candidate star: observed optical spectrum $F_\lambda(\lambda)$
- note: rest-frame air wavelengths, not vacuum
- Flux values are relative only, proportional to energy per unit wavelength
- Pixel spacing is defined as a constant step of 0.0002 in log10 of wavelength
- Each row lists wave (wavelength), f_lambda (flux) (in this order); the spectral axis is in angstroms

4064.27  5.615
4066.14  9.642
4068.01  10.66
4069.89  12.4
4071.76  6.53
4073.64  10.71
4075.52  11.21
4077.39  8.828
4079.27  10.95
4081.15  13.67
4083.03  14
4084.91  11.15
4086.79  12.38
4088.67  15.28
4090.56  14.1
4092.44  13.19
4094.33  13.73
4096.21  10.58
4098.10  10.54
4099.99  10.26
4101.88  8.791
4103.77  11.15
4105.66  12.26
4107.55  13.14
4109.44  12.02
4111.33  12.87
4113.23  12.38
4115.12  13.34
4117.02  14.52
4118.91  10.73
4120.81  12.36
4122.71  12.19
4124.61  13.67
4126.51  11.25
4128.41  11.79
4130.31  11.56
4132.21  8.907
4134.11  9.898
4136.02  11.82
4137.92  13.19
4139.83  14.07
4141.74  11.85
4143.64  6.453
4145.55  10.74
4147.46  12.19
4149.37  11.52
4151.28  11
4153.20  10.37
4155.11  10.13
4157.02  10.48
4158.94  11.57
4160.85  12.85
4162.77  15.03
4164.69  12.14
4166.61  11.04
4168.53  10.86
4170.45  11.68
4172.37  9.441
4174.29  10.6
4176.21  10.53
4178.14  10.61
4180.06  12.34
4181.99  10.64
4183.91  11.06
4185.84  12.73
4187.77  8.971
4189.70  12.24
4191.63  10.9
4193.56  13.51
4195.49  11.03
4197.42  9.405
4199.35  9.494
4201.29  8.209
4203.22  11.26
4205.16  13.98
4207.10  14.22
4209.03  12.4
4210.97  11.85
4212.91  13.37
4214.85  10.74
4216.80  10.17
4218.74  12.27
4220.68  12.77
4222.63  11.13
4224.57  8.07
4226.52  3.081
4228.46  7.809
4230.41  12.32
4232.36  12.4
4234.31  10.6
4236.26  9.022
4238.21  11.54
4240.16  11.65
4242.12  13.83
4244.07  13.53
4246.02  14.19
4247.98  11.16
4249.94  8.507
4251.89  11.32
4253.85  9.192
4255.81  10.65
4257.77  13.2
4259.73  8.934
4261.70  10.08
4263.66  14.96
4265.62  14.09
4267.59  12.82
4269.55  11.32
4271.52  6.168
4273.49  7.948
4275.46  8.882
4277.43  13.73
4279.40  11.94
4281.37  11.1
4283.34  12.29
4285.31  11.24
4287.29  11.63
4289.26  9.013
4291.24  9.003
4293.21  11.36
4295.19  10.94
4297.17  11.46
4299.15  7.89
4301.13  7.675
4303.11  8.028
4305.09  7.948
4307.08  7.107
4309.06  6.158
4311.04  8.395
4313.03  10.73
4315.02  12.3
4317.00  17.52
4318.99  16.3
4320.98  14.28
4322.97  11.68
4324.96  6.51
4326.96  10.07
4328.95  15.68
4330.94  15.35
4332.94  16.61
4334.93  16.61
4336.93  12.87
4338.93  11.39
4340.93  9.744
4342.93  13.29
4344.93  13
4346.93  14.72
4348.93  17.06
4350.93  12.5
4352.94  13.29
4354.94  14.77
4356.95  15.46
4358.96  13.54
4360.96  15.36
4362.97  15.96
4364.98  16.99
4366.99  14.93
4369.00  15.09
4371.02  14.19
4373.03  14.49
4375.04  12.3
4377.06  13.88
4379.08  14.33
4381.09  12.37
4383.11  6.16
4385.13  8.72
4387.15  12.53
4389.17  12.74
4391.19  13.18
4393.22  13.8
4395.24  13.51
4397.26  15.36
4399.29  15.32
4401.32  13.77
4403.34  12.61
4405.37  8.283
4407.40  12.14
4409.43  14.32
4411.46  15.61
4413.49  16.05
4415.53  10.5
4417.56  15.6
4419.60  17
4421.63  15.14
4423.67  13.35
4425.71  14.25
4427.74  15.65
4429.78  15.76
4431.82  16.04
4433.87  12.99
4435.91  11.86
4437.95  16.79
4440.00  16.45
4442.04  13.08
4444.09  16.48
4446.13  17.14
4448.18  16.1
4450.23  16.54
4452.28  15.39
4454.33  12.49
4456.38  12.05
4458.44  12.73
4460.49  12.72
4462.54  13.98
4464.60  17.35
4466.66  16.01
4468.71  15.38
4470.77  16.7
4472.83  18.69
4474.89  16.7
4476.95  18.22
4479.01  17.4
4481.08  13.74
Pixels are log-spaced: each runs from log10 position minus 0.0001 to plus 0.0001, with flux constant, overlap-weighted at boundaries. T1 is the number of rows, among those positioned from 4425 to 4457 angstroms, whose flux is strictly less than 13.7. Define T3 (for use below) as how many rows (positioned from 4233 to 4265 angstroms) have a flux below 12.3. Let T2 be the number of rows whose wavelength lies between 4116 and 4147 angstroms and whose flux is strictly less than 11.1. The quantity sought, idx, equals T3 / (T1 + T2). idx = 1.1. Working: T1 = 5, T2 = 5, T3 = 11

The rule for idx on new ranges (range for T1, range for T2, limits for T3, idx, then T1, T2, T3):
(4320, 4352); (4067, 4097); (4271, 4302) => 1.0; 9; 6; 15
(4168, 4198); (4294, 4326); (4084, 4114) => 0.3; 16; 10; 8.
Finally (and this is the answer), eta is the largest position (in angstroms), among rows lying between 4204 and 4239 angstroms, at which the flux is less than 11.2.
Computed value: 4236.26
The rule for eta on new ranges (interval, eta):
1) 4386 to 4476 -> 4415.53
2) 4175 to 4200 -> 4199.35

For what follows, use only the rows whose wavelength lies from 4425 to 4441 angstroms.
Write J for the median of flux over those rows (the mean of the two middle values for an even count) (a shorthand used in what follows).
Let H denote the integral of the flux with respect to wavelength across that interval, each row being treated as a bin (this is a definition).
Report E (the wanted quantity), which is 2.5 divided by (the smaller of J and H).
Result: 0.159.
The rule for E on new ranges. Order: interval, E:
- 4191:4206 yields 0.228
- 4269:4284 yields 0.223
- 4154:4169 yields 0.221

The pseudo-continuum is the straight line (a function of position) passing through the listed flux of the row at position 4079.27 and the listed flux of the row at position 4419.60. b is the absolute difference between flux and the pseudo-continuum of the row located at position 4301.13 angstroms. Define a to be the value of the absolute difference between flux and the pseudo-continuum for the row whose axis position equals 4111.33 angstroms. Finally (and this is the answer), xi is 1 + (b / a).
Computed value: 6.3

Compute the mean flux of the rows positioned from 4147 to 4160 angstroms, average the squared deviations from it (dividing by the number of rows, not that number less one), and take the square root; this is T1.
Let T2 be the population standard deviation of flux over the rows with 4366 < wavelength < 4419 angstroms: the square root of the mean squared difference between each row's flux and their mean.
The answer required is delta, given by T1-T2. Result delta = -1.7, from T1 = 0.7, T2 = 2.4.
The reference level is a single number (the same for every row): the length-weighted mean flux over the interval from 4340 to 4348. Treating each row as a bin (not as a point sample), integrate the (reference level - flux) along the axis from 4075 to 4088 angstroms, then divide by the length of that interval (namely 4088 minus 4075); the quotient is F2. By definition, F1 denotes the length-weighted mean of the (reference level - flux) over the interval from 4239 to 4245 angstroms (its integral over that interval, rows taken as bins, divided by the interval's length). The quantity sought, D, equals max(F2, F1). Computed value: 0.9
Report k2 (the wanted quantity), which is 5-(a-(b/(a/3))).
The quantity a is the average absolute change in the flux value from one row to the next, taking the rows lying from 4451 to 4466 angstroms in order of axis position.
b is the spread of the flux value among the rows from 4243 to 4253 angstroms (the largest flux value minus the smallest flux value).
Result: 15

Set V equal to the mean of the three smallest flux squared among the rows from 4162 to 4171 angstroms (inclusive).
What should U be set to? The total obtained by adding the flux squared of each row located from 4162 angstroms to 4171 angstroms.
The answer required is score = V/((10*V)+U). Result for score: 0.0626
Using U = 750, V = 125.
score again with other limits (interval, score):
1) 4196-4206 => 0.0591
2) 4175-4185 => 0.0647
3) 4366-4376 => 0.0649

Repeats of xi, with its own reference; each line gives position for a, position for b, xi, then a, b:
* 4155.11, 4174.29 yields 1.9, 2.2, 2.0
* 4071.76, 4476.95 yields 1.0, 4.3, 0.2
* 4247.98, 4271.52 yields 3.9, 2.8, 8.2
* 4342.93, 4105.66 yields 1.4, 2.3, 0.8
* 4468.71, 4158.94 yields 1.3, 2.5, 0.8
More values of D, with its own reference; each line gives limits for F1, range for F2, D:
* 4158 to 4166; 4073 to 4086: 1.2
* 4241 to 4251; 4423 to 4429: 0.5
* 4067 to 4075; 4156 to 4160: 2.6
